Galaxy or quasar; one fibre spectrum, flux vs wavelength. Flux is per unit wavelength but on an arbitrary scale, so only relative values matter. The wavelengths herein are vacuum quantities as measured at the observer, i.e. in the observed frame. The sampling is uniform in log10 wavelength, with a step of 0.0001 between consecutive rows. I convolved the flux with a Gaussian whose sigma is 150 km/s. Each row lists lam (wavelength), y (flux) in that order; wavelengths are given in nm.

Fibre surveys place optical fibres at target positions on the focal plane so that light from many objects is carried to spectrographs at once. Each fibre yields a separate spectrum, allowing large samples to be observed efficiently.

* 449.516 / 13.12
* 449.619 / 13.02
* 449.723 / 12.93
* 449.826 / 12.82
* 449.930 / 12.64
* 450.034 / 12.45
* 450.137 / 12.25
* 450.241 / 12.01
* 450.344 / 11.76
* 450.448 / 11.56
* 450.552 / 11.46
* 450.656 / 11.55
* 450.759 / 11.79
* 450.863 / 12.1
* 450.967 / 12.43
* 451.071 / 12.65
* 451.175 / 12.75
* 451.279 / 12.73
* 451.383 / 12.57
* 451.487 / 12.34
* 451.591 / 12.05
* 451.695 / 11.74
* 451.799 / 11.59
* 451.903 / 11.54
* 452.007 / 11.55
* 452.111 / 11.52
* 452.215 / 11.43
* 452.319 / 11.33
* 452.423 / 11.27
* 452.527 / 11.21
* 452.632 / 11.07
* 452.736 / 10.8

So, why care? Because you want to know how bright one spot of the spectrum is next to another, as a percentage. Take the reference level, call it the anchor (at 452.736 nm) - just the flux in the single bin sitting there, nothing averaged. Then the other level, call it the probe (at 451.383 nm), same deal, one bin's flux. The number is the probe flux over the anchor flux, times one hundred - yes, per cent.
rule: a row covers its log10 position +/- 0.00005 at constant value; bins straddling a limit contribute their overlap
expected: 116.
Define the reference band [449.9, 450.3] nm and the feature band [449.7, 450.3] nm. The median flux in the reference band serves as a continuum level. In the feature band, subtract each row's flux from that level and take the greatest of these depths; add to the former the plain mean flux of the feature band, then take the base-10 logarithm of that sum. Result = 1.109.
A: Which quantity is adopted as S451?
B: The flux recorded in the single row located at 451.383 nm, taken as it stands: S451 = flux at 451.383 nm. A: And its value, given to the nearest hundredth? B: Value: 12.57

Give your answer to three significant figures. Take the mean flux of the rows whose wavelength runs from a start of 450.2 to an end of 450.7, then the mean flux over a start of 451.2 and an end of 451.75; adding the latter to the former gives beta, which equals 24.0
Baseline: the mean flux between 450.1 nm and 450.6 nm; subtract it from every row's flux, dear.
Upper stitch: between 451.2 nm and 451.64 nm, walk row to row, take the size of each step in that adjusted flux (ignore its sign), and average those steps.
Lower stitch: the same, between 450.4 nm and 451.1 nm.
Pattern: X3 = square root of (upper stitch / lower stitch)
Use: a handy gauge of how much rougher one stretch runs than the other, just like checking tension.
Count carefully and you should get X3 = 1.03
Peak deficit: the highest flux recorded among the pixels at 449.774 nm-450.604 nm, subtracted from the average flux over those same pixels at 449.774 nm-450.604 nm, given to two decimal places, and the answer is -0.70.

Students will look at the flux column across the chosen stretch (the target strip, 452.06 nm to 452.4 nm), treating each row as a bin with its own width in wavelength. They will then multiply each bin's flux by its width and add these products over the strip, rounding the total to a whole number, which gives 4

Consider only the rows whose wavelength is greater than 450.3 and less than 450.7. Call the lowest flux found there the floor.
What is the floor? 11.46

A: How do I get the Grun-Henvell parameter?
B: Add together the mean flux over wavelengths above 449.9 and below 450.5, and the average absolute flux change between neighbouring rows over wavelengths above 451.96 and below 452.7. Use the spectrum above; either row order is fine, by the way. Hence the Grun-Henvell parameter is 12.2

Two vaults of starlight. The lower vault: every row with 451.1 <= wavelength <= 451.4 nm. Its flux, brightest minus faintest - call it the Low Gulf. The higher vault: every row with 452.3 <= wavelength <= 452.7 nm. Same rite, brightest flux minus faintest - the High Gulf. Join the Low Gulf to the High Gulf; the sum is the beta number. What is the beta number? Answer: 0.44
